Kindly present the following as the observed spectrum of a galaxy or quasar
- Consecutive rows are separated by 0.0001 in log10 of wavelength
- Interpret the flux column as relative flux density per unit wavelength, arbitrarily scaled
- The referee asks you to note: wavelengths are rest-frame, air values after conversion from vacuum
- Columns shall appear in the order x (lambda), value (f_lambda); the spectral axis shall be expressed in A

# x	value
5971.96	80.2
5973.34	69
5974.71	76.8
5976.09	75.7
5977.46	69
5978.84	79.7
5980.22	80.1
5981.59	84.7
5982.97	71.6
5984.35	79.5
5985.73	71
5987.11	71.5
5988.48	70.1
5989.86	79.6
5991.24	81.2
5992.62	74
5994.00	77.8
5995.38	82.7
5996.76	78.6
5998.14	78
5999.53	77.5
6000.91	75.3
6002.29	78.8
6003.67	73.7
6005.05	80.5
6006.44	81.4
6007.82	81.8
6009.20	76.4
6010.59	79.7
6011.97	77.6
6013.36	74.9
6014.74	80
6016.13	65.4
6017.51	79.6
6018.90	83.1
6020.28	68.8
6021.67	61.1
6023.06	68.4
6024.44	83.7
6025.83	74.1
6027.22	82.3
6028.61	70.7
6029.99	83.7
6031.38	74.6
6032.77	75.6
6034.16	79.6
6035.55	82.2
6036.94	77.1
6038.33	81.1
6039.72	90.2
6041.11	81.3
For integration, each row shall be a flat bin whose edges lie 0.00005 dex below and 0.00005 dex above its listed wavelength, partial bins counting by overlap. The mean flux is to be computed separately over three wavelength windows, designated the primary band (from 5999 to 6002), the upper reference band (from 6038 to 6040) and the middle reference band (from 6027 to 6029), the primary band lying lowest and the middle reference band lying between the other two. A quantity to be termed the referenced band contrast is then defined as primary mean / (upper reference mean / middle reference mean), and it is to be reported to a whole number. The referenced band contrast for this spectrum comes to 68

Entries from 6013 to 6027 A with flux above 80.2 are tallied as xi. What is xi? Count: 2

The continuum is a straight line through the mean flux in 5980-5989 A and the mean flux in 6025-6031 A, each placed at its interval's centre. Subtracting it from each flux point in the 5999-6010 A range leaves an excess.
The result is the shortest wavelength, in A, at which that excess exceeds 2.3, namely 6002.29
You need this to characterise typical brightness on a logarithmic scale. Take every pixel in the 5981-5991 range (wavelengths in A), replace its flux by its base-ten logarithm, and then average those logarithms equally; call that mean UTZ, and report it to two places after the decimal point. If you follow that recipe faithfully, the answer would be 1.88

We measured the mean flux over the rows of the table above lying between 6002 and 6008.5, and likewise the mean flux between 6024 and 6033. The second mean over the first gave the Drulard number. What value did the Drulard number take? 0.98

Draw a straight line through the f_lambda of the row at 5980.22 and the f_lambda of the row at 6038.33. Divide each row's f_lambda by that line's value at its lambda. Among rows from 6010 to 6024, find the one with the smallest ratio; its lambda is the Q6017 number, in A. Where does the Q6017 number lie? 6021.67 A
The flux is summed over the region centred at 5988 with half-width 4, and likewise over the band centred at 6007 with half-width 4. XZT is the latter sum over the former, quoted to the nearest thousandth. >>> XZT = 1.045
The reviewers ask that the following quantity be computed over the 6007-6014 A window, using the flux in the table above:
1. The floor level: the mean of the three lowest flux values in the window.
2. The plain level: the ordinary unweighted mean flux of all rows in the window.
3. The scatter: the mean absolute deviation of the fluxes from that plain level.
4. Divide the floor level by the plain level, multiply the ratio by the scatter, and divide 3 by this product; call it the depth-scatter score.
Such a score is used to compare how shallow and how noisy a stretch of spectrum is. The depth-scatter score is 1.4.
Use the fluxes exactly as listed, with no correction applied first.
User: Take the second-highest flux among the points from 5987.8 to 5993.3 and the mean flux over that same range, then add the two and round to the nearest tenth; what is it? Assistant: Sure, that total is 155.8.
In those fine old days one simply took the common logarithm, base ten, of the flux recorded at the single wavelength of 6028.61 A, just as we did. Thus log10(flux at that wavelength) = 1.85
